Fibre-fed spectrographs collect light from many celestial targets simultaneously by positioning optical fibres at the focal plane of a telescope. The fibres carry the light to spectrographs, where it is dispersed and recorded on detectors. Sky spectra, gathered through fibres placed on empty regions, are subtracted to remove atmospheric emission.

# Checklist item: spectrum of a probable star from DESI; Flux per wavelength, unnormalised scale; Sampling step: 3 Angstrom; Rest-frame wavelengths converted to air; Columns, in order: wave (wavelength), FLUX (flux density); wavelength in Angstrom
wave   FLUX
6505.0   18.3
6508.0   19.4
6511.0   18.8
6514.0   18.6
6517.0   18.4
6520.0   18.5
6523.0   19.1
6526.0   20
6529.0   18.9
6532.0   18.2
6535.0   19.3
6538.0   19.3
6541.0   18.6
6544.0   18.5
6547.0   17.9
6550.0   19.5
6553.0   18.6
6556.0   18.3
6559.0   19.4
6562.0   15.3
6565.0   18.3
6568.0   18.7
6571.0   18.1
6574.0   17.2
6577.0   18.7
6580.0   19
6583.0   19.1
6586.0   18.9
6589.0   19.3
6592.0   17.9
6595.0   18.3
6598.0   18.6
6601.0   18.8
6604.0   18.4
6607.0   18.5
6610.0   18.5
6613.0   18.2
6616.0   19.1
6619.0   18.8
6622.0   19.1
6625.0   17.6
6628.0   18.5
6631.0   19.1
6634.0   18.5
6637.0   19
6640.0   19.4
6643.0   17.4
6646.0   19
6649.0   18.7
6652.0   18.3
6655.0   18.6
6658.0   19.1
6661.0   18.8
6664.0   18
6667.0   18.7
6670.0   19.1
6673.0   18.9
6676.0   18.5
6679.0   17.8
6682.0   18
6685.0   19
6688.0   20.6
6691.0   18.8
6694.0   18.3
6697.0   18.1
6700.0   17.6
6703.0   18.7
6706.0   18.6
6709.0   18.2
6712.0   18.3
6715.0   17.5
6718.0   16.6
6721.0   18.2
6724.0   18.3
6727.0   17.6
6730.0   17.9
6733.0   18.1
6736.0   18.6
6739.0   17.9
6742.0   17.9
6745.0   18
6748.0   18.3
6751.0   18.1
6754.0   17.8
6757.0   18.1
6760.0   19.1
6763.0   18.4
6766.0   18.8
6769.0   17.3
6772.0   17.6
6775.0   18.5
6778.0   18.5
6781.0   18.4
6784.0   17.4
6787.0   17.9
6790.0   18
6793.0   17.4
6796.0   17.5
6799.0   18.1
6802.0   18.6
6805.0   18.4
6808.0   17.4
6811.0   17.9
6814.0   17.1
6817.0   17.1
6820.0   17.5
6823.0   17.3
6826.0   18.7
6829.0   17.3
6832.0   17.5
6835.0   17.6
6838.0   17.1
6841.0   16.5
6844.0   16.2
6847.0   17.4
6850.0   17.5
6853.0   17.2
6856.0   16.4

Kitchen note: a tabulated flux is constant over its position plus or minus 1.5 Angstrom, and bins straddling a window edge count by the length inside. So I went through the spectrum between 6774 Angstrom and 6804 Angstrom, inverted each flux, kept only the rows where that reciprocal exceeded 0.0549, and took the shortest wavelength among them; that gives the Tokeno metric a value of 6784.0 Angstrom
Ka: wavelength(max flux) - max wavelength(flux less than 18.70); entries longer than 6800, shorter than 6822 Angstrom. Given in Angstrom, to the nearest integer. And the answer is -18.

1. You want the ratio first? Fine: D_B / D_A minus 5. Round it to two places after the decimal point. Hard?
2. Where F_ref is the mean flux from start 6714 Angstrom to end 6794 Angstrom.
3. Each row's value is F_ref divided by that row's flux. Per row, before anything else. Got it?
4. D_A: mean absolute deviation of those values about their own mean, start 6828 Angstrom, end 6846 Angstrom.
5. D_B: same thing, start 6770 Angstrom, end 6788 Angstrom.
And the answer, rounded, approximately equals -4.20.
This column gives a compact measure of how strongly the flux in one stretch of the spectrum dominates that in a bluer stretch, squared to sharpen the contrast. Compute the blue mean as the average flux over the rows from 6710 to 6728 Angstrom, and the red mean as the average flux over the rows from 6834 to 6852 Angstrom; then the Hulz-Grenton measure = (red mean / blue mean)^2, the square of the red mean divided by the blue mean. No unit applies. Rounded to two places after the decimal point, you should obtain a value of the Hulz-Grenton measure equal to 0.92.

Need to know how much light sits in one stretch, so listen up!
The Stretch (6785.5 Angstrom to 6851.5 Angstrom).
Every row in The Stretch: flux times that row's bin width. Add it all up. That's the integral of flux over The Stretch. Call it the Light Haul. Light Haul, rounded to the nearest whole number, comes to 1158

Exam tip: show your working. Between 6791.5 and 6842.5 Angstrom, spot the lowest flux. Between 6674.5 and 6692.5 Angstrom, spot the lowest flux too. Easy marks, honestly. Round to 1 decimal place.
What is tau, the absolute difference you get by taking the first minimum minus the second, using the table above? 1.3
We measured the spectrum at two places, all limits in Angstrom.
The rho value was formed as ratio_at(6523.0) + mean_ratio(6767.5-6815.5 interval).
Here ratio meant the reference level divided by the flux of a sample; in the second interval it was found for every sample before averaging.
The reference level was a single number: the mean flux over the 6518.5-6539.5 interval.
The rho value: 2.06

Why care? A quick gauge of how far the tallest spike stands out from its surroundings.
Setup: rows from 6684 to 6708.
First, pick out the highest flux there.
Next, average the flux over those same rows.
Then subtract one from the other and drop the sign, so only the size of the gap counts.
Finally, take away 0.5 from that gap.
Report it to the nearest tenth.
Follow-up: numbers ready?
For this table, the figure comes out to 1.4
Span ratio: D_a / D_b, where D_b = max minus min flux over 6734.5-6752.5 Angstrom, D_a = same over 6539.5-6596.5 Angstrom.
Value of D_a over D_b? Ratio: 6.0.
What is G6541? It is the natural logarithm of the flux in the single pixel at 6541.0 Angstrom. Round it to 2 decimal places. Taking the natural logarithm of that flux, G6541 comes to 2.92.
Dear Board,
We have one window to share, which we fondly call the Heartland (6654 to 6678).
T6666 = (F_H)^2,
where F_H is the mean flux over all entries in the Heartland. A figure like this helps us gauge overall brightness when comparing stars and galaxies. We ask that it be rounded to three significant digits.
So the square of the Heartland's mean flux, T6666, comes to 350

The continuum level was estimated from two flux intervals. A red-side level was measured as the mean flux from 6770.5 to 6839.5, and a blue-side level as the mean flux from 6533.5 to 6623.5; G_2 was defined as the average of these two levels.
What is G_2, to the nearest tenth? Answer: 18.2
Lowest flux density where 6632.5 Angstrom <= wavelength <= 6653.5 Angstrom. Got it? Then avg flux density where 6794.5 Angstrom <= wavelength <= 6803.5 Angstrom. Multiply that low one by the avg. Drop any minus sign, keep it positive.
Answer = 314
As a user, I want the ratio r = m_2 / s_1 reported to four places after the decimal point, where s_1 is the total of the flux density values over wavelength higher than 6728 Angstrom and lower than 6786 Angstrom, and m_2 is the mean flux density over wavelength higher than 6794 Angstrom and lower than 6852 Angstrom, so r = 0.0508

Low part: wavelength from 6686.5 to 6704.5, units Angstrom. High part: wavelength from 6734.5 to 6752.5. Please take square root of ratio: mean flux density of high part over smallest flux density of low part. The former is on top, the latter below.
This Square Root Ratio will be 1.02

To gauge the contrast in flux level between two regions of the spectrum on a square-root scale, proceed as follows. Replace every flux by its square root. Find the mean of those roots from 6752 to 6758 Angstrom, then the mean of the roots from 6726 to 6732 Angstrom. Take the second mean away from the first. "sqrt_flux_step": 0.02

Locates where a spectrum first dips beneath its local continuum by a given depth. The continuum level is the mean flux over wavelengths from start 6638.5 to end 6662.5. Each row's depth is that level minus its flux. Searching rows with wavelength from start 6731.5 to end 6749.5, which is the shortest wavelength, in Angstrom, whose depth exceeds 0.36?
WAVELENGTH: 6733.0 Angstrom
